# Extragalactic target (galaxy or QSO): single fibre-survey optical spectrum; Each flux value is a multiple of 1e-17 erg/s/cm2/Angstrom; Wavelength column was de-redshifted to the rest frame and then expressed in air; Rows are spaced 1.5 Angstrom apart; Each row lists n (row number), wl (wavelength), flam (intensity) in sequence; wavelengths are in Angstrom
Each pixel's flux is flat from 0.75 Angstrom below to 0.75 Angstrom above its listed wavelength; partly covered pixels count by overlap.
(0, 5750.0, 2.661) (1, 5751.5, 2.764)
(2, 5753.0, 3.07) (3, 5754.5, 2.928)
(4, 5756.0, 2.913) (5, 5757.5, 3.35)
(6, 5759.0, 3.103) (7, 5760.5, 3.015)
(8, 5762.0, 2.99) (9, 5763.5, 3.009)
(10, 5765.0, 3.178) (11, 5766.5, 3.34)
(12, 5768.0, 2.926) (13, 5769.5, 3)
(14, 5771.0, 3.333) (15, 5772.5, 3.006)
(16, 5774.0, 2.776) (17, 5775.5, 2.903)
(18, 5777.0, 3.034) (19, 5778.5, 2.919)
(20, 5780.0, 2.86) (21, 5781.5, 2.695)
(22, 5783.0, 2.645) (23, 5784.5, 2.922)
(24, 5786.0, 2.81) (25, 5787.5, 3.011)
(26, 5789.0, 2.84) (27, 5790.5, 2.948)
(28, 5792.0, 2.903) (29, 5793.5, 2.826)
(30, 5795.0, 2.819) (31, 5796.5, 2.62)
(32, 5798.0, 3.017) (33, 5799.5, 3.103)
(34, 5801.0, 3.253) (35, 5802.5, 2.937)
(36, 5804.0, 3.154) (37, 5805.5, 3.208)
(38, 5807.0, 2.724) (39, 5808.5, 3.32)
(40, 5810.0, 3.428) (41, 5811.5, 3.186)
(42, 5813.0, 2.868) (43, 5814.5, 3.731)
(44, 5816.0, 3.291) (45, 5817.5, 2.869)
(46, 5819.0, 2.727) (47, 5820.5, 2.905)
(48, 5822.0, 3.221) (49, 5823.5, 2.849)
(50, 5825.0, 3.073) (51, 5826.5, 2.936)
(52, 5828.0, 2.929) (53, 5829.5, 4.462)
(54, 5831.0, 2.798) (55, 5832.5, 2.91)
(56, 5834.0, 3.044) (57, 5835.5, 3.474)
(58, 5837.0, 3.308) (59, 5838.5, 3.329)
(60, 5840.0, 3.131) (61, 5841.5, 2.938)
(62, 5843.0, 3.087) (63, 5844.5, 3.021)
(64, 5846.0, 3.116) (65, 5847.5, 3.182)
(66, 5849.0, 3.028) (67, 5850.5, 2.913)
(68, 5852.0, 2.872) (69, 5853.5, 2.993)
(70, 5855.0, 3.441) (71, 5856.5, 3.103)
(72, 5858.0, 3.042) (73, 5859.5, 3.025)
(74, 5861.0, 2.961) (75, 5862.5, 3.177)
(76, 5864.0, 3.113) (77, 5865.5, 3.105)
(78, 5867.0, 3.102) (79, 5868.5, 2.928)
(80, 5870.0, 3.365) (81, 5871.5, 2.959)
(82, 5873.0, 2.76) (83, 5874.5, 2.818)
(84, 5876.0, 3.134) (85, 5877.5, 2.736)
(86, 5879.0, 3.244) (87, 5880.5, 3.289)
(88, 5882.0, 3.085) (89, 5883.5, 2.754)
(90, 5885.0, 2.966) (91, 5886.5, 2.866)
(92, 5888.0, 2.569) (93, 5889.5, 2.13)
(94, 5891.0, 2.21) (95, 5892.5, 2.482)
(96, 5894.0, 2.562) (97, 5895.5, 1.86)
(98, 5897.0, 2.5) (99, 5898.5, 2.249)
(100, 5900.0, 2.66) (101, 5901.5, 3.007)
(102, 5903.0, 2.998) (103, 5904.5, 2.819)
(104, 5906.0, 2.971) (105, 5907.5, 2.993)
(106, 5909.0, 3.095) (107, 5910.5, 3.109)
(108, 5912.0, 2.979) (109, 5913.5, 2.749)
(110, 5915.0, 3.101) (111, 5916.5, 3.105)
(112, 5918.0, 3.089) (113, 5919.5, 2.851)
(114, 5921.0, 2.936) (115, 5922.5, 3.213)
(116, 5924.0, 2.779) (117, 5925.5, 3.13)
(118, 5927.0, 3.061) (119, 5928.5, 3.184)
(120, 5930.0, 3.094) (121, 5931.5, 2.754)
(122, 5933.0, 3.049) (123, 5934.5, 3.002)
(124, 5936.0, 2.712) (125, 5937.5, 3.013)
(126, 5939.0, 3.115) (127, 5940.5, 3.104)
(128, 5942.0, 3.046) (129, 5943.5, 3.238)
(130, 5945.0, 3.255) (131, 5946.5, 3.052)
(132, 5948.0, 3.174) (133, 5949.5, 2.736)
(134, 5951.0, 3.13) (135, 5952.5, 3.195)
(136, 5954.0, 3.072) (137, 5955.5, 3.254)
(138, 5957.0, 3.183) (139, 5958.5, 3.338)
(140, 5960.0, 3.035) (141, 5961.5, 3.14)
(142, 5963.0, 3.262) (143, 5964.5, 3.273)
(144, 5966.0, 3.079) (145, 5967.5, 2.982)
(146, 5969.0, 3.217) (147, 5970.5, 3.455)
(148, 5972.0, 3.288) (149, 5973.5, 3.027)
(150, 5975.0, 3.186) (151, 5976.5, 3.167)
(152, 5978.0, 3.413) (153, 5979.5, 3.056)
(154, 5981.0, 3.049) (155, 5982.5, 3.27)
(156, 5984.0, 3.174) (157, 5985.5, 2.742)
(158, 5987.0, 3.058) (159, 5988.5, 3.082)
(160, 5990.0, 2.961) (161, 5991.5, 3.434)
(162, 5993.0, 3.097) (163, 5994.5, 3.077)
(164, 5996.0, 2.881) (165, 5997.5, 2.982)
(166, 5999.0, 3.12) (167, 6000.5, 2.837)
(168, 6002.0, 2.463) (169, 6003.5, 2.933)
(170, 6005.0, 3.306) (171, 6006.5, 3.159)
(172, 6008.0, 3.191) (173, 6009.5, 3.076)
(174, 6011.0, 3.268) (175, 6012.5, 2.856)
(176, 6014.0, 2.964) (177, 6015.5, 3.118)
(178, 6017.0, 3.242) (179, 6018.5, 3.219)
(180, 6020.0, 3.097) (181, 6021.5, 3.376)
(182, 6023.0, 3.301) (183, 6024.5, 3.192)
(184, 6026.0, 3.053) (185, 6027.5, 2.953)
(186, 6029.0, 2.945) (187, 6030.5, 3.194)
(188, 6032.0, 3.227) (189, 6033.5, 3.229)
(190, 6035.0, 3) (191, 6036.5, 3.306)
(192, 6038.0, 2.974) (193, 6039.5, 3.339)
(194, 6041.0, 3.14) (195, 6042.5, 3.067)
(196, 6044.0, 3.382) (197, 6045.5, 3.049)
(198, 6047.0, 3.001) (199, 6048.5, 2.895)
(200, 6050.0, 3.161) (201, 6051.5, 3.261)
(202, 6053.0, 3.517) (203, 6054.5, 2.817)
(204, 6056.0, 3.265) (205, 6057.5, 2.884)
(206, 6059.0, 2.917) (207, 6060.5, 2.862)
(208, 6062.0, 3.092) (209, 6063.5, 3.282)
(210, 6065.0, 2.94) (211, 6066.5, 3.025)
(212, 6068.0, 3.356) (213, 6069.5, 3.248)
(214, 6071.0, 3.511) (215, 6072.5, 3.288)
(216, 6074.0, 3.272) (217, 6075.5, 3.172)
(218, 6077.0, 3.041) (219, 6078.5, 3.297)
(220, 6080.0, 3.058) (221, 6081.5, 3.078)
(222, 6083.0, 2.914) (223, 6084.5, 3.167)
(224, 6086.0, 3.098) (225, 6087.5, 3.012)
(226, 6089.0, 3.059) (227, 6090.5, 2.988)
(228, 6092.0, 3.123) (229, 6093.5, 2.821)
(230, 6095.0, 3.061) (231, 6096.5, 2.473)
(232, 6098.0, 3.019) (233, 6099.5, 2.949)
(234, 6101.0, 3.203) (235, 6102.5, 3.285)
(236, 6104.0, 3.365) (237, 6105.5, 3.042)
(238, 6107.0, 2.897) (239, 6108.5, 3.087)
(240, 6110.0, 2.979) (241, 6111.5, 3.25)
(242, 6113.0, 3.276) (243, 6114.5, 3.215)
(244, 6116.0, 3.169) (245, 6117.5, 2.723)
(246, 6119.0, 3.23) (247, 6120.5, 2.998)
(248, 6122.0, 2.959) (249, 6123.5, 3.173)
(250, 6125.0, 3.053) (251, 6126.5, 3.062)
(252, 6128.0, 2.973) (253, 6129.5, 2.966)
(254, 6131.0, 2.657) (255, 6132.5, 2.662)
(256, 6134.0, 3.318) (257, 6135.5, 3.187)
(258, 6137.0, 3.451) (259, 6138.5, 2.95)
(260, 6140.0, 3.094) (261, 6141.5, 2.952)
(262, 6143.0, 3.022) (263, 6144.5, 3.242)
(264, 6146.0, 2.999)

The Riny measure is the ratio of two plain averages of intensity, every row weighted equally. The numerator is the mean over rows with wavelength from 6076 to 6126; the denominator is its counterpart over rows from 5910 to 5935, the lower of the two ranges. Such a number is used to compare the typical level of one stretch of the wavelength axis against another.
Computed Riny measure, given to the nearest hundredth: 1.02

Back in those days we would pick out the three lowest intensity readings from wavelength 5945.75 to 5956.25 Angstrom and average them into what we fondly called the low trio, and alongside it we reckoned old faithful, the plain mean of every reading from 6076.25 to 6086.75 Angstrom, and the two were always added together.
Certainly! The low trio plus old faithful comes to 6.05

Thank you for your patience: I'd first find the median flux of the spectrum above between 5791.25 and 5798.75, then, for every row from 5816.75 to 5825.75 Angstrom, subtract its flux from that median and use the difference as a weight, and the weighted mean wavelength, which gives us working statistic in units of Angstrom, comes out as 5823.1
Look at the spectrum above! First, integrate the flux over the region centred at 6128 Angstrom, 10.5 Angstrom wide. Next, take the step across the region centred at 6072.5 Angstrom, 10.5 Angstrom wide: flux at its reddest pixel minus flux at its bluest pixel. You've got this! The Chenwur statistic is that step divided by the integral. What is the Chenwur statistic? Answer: -0.010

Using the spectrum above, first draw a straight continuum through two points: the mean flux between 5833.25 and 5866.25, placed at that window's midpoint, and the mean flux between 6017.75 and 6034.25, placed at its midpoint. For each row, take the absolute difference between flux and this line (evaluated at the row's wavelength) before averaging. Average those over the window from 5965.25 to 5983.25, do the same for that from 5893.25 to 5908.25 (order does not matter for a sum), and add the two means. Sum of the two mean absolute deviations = 0.59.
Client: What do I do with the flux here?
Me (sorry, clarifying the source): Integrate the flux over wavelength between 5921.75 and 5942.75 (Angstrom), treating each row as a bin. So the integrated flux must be 63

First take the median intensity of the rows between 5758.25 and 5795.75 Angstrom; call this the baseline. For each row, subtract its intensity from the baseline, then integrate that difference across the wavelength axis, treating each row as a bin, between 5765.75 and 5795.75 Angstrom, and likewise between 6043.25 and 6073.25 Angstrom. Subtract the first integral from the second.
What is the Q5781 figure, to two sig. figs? -6.4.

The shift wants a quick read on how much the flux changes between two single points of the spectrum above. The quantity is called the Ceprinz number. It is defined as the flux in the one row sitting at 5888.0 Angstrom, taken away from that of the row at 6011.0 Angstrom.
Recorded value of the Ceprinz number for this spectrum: 0.70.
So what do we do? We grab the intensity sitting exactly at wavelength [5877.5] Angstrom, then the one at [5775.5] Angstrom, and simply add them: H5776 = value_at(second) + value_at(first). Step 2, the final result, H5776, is 5.64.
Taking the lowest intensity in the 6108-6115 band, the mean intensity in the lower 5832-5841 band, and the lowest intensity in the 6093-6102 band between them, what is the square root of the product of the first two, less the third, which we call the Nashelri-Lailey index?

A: 0.61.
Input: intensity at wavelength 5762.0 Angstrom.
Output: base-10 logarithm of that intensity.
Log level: 0.476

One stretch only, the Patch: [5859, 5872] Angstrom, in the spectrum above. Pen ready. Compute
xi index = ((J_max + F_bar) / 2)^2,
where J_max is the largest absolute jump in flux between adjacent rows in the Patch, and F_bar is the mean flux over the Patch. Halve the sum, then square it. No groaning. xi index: 3.10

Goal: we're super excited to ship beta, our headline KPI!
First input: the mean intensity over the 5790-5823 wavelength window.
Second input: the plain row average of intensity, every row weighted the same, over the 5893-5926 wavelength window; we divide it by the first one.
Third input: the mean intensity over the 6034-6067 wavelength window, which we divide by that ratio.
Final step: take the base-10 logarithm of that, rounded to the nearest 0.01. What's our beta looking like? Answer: 0.52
